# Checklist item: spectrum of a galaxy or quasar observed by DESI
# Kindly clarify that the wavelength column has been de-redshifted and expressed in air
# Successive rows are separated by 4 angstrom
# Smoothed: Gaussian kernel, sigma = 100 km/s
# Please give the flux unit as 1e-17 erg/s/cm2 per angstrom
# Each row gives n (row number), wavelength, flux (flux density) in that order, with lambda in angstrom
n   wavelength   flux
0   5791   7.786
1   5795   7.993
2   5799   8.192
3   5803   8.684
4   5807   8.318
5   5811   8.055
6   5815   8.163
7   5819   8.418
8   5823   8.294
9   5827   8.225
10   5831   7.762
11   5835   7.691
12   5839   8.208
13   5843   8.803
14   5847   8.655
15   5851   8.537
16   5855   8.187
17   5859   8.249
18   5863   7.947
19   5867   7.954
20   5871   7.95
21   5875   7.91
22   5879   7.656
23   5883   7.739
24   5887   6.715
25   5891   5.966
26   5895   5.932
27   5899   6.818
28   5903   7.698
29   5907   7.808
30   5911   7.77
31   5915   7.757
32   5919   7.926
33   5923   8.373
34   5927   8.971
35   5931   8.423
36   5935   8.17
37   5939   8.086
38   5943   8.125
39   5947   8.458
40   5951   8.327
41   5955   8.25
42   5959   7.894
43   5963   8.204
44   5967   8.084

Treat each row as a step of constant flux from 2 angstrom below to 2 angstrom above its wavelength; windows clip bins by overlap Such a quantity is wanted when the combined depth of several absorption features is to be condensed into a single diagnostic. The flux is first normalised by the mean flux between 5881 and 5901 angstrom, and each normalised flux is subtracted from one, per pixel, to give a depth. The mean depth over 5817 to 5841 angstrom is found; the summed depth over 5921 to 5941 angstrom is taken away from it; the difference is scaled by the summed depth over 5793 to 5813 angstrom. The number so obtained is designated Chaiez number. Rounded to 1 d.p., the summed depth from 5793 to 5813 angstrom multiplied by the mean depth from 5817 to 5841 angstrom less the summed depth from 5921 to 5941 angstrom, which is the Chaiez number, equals -1.4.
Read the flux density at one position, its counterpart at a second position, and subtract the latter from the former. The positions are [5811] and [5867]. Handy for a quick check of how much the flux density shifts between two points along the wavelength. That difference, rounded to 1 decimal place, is 0.1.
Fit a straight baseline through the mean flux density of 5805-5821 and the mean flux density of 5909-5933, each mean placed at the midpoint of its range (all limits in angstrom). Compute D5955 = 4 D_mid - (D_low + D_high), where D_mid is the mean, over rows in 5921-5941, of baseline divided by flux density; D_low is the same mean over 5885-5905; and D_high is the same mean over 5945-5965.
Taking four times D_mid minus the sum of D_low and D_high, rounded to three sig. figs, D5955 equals 1.66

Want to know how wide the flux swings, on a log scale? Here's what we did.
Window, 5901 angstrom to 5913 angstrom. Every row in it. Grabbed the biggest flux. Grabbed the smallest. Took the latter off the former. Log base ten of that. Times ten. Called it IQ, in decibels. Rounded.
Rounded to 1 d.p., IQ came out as -9.6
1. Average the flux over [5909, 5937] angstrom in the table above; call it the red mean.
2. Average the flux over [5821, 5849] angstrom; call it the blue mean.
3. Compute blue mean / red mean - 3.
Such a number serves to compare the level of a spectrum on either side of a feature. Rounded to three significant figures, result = -2.00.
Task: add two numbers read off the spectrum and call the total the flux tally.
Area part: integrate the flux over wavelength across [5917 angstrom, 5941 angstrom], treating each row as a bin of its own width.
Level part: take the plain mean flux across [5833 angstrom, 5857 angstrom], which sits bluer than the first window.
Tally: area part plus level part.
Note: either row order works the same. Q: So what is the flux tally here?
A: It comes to 208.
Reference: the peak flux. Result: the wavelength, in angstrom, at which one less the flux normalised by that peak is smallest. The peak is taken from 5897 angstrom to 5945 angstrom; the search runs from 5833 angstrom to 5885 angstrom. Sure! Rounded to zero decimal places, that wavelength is 5843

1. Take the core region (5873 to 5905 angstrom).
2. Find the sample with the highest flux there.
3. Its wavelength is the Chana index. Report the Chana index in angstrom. 5875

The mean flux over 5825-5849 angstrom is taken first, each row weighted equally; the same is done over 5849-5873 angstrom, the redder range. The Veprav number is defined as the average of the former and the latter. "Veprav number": 8.18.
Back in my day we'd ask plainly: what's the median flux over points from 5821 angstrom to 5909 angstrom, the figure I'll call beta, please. 7.93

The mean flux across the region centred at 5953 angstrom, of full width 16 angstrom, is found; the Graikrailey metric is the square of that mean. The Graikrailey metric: 67.8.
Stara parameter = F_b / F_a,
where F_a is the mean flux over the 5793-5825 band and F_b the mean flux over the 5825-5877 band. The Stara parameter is 0.99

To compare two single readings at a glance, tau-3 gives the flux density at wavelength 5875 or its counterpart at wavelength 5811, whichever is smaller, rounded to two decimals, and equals 7.91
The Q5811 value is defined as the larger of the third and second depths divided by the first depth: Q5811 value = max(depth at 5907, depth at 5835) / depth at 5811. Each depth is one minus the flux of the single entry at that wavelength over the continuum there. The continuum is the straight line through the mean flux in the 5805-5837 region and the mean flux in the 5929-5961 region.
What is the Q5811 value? 8.3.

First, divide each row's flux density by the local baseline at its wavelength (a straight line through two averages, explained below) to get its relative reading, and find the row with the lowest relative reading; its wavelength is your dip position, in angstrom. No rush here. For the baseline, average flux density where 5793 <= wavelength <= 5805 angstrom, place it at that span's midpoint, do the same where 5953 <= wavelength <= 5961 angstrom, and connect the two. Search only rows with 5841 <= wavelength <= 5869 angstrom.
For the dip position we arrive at 5863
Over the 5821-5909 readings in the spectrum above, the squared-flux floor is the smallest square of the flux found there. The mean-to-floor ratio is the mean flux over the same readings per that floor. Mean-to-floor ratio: 0.221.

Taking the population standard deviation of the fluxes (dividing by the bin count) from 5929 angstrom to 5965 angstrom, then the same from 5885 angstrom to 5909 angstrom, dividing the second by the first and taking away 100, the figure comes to -95.5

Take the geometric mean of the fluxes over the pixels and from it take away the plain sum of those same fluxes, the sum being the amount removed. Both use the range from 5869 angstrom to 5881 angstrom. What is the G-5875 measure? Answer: -16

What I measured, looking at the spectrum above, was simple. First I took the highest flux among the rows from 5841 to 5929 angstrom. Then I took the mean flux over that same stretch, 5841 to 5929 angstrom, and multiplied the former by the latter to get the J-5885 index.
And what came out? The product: 69.9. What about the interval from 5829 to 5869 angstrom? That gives 72.2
